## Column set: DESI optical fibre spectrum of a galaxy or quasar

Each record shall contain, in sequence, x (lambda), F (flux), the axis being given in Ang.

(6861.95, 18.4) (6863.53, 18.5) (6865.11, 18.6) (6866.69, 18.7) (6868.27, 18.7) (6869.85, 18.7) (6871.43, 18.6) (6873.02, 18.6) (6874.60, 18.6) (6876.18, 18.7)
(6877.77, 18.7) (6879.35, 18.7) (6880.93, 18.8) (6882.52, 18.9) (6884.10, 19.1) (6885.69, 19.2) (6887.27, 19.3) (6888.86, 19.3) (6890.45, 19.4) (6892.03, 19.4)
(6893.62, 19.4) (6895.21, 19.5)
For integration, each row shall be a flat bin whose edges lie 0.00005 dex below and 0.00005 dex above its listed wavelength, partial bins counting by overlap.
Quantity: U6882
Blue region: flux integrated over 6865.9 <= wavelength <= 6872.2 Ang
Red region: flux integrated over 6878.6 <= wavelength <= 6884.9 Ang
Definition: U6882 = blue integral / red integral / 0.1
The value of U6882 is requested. 9.9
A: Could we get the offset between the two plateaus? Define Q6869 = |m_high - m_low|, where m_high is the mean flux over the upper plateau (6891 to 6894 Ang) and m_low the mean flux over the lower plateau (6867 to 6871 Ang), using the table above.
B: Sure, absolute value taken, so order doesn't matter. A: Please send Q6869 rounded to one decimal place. 0.7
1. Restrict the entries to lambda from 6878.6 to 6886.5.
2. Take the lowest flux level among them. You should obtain 18.7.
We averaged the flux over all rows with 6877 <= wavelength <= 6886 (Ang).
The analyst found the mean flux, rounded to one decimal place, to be 18.9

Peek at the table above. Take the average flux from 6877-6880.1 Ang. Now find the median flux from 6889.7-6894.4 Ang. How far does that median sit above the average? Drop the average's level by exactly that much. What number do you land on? 18.0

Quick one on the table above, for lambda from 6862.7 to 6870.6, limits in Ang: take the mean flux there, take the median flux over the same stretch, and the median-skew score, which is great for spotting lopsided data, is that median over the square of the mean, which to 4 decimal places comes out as 0.0538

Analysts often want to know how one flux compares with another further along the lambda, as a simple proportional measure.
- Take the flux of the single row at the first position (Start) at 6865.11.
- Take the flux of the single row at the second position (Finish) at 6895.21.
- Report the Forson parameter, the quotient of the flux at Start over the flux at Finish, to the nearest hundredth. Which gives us 0.95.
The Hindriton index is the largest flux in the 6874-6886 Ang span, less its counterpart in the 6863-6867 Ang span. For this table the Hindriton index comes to 0.50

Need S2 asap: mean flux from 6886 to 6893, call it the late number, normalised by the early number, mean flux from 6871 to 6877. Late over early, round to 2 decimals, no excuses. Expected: 1.04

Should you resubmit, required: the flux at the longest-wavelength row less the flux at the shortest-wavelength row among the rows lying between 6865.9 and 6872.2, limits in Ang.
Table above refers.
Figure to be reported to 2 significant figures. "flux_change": -0.10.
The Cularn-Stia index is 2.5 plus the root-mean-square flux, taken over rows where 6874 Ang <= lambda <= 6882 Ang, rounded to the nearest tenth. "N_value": 21.2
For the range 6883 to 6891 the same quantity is 21.8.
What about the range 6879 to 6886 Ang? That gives 21.4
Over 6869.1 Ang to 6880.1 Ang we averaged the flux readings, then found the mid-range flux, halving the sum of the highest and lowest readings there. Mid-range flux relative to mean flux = 1.000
